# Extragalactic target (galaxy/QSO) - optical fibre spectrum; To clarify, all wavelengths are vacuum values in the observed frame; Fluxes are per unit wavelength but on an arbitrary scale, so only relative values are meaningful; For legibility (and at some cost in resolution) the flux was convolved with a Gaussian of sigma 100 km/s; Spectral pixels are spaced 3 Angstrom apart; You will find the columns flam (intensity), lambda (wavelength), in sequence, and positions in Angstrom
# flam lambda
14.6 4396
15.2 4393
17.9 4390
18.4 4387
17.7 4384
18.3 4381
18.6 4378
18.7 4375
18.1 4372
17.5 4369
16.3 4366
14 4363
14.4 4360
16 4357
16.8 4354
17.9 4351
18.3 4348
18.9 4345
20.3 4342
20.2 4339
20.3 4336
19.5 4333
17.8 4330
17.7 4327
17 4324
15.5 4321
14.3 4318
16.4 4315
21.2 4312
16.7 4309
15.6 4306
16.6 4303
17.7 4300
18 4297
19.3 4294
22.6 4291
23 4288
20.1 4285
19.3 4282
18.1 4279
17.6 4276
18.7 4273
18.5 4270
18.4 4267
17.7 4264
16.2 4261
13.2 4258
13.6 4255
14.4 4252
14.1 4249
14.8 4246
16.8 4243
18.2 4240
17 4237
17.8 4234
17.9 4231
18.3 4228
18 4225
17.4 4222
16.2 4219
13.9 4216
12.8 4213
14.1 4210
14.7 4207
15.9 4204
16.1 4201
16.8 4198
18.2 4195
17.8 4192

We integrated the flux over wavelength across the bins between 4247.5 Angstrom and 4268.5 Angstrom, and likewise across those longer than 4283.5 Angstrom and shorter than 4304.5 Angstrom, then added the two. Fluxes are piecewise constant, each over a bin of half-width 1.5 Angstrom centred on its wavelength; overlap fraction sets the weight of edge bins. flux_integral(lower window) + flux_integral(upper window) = 735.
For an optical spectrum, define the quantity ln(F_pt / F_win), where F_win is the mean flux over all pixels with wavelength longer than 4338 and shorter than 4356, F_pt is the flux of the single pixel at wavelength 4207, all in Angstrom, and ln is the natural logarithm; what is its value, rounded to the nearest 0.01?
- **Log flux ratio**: -0.24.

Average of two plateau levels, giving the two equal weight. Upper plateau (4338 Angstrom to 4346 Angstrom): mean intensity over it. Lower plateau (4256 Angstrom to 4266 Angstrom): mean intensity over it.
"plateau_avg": 17.8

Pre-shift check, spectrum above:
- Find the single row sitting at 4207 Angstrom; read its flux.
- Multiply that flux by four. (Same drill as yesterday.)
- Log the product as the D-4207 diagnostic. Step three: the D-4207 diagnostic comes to 59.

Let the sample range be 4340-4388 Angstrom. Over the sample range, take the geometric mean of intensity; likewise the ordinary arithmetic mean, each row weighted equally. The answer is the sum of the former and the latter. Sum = 35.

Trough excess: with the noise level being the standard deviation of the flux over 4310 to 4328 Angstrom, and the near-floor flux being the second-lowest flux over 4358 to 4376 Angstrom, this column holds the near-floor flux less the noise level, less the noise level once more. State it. 10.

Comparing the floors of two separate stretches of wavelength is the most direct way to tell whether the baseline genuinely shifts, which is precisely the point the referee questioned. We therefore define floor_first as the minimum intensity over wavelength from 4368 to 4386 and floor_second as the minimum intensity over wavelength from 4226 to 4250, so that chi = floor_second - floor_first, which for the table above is -3.4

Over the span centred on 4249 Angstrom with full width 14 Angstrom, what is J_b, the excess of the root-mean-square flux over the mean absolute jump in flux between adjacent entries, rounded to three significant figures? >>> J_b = 13.8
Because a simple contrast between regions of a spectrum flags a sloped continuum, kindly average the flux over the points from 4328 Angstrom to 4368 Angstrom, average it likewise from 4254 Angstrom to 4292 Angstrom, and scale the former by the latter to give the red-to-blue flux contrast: 0.97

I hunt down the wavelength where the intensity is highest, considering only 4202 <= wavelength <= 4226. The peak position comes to 4225 Angstrom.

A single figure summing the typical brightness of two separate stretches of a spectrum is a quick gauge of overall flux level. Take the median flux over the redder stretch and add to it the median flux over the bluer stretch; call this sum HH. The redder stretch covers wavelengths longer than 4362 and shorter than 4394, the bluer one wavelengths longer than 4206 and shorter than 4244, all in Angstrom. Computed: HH 34.9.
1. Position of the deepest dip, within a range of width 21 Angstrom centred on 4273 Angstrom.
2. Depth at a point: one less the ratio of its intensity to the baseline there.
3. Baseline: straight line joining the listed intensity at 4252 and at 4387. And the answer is 4276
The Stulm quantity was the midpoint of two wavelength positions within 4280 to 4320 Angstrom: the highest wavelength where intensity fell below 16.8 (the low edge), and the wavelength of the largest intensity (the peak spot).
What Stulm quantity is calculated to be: 4303.0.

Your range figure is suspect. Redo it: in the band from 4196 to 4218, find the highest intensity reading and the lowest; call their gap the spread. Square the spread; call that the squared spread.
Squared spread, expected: 16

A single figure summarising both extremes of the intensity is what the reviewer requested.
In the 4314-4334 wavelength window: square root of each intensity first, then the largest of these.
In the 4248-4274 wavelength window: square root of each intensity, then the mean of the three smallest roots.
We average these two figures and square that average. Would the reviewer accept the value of 16.4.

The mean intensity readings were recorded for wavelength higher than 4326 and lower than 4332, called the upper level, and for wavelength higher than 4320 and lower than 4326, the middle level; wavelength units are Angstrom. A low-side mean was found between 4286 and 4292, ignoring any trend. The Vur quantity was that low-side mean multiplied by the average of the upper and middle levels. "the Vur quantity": 388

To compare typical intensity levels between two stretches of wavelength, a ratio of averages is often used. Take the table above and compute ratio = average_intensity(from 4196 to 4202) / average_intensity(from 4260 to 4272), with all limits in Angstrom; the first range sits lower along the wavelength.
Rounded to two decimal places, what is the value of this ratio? 0.93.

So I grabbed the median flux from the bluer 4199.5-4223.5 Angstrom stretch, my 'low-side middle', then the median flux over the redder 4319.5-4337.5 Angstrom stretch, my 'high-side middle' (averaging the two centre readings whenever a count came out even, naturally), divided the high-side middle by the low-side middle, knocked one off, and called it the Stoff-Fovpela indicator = 0.16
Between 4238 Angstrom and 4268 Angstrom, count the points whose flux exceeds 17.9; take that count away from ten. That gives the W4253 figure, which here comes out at 8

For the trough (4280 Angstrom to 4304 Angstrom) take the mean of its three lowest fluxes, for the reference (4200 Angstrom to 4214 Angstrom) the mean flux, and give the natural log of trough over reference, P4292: 0.17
